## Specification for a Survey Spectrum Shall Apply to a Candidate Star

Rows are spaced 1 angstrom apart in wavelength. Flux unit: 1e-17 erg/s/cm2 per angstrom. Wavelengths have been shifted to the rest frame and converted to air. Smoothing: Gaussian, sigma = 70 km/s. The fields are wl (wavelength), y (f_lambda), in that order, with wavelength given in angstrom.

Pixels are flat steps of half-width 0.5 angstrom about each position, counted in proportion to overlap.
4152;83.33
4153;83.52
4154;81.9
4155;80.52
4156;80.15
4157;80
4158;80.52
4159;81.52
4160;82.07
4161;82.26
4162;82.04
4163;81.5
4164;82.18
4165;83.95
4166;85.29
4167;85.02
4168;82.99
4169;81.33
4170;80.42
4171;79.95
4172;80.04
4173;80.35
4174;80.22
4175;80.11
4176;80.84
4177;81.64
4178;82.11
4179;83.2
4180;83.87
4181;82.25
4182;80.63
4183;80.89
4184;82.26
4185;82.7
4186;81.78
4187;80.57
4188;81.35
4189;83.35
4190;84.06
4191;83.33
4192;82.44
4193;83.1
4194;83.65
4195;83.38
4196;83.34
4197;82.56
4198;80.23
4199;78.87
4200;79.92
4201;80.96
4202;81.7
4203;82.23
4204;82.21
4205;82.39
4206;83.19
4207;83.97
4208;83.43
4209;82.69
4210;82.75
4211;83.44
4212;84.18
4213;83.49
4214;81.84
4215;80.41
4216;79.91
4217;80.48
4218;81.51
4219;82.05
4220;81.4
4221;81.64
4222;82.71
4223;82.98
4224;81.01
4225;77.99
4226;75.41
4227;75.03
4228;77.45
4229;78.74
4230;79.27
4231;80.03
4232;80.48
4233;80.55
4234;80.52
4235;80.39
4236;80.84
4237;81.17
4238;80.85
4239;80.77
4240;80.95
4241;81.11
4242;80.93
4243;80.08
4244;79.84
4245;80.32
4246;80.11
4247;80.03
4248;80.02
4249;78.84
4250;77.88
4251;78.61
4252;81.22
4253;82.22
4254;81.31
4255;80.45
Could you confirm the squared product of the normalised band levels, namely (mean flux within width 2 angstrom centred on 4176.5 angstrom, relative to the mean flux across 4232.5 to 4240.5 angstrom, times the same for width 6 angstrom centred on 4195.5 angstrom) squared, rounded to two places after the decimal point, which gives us 1.06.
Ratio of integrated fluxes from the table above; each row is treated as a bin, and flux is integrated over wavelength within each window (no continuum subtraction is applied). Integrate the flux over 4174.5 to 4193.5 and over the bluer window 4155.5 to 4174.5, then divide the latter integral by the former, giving 0.99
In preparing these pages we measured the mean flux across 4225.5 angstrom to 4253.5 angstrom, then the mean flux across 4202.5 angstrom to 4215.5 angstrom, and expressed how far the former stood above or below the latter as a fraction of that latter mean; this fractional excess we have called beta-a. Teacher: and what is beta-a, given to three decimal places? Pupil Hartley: -0.036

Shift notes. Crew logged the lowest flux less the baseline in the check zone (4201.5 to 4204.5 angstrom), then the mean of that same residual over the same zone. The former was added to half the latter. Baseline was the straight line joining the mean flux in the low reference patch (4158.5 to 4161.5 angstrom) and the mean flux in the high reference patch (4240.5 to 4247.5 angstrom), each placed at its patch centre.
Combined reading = 1.0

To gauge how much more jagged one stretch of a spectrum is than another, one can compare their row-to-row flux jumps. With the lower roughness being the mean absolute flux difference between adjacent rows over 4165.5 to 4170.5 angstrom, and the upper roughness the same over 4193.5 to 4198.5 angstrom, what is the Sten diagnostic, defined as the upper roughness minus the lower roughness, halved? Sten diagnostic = -0.18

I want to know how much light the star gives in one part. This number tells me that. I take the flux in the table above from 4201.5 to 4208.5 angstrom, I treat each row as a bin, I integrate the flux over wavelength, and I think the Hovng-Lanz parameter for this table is 579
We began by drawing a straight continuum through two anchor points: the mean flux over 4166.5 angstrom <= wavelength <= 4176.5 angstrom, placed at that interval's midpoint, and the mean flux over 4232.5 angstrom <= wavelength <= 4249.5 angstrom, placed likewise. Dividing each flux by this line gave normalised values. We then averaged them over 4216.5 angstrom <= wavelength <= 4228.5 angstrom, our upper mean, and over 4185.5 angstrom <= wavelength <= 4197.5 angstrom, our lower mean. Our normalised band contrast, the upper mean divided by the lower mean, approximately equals 0.97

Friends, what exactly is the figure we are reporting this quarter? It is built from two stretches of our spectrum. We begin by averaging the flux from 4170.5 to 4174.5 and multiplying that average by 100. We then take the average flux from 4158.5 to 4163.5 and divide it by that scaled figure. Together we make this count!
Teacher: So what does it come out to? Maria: 0.0102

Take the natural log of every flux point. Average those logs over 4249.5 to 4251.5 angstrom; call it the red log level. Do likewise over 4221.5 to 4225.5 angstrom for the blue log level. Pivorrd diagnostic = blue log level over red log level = 1.01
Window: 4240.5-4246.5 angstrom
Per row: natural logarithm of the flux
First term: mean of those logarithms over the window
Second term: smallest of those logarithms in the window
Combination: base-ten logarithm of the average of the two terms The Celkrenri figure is 0.6418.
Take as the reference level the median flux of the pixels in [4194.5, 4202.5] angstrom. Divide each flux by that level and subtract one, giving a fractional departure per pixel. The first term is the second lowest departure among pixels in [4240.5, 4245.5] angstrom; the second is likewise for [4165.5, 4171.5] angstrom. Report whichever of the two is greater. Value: -0.011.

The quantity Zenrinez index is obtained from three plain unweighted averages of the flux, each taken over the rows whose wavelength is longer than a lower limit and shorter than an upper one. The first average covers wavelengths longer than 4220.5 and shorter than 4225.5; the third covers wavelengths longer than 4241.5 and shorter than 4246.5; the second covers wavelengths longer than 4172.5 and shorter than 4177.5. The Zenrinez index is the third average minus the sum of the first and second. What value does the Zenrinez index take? -81.6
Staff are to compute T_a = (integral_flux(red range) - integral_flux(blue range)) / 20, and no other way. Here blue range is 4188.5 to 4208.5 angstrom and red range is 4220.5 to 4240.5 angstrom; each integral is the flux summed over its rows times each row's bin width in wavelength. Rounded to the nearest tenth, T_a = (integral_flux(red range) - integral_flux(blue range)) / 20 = -2.5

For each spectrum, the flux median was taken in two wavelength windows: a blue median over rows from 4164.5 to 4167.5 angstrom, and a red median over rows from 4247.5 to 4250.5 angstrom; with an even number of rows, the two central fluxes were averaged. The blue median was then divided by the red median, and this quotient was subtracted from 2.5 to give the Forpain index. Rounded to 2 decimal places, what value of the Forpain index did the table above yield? 1.42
